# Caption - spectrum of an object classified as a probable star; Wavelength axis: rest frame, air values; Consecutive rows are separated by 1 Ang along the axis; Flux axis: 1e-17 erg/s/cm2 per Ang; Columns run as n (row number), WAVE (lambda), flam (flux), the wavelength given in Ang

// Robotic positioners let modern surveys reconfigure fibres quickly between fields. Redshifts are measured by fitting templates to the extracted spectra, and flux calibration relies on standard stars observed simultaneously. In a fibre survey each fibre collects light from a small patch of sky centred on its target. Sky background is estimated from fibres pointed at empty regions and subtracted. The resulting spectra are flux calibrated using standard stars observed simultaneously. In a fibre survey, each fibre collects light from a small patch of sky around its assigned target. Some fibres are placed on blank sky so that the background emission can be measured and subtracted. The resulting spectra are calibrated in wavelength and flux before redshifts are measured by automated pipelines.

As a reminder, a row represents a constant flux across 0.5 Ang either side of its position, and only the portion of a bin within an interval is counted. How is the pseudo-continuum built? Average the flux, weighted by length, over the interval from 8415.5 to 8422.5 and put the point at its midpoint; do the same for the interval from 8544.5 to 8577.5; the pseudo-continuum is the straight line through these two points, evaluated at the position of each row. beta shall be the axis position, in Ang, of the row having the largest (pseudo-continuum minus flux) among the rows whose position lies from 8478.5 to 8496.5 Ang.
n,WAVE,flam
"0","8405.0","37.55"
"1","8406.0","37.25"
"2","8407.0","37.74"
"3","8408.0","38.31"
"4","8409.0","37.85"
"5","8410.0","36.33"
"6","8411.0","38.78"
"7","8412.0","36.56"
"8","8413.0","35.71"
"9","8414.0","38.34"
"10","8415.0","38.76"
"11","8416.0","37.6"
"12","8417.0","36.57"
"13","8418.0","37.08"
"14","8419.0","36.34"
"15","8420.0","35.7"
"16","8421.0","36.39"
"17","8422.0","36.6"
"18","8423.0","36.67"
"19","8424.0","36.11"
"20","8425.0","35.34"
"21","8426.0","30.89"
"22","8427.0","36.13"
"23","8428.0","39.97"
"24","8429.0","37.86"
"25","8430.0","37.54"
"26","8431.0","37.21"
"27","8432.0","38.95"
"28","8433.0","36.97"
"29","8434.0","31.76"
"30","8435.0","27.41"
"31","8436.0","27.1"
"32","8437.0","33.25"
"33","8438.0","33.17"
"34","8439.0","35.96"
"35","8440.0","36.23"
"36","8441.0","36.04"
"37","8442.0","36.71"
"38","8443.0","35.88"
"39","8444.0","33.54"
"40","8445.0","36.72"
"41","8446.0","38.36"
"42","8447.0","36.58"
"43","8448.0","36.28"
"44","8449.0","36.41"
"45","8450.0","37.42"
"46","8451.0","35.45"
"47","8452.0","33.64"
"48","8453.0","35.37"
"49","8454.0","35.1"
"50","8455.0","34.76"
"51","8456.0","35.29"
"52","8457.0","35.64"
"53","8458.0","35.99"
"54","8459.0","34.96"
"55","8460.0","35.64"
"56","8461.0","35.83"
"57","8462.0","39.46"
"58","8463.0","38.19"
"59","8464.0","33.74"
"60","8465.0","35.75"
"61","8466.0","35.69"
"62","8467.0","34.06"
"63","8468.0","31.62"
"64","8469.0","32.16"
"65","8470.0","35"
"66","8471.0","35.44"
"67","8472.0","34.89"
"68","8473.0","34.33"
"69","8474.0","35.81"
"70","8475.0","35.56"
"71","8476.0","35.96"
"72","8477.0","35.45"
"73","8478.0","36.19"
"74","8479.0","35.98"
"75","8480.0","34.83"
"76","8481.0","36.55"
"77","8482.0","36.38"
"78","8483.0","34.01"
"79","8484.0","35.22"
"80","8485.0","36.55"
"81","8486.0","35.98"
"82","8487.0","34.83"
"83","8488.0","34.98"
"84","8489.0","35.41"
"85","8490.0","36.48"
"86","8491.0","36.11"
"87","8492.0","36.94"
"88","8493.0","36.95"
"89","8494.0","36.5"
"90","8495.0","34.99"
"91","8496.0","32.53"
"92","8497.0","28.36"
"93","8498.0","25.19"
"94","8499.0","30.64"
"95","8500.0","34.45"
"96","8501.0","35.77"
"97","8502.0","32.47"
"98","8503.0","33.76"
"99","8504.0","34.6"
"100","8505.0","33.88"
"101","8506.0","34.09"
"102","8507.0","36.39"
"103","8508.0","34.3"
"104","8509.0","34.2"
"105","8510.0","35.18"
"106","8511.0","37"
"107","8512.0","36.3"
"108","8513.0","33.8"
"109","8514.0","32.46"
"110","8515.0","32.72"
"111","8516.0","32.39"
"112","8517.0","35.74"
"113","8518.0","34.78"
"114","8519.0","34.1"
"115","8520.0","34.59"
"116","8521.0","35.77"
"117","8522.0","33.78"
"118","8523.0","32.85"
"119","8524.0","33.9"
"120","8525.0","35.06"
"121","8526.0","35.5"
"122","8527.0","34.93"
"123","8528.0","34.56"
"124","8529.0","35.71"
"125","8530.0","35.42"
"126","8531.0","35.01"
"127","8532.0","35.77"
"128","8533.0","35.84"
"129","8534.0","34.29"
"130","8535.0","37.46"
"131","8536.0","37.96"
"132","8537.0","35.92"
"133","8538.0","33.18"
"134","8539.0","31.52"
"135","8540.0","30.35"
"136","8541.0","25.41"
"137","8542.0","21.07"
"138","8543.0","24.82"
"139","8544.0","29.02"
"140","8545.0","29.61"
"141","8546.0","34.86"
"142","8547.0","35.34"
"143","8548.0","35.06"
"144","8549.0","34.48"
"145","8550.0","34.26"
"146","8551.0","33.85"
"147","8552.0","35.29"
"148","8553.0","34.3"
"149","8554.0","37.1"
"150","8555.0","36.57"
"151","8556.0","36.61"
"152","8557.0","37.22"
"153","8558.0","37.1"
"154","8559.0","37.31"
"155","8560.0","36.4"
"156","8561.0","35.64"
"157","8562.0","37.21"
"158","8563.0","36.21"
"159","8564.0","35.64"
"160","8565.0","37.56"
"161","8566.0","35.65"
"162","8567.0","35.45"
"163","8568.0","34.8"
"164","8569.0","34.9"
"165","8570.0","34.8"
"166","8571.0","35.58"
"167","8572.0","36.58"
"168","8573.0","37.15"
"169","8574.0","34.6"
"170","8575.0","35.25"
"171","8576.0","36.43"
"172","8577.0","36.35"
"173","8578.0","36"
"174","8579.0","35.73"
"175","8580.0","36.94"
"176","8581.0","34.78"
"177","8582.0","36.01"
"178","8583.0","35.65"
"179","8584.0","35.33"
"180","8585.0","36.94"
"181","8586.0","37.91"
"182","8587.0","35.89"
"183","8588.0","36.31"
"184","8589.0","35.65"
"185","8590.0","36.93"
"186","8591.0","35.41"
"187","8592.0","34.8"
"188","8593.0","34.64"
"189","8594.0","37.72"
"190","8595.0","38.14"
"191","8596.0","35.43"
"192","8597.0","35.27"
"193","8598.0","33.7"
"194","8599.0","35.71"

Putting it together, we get 8496.0 Ang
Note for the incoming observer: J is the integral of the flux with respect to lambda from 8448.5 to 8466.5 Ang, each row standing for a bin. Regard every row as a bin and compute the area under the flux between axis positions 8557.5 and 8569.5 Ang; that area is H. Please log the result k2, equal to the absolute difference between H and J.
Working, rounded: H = 434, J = 644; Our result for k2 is 210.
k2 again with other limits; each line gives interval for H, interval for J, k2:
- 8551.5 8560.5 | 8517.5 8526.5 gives 18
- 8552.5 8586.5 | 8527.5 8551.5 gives 437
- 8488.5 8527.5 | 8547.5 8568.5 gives 581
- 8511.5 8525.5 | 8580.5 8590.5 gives 117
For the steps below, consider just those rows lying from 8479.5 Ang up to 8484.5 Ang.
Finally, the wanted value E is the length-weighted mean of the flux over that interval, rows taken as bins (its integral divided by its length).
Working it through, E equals 35.4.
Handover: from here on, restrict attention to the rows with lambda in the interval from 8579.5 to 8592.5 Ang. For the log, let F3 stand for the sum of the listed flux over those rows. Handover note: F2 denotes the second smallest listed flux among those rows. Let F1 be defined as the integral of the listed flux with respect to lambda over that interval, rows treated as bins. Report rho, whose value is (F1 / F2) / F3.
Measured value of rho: 0.0287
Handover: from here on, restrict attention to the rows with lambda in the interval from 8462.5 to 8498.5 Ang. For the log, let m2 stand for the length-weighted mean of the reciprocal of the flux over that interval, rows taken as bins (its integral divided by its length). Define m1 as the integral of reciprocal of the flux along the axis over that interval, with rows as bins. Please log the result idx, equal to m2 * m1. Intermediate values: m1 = 1.0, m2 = 0.0289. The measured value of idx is 0.030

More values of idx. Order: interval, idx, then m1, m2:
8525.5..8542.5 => 0.016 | 0.5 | 0.0305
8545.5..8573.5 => 0.022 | 0.8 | 0.0279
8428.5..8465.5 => 0.030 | 1.0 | 0.0284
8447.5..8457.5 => 0.008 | 0.3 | 0.0282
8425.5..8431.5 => 0.005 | 0.2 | 0.0275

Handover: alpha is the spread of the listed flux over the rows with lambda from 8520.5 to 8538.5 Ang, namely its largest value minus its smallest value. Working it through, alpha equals 5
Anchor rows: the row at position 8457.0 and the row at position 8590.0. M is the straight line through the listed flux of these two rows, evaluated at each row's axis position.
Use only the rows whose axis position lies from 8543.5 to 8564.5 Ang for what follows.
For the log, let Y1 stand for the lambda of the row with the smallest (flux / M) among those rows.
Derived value 8544.0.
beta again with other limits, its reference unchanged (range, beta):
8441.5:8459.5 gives 8444.0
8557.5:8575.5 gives 8574.0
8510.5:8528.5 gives 8516.0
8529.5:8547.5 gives 8542.0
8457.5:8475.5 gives 8468.0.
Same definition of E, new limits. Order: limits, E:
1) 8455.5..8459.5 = 35.5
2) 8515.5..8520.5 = 34.3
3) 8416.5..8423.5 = 36.5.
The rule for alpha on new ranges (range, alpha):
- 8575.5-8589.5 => 3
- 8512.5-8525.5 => 3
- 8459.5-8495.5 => 8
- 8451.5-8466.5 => 6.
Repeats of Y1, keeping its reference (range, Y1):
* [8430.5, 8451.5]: 8436.0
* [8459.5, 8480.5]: 8468.0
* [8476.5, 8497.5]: 8497.0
